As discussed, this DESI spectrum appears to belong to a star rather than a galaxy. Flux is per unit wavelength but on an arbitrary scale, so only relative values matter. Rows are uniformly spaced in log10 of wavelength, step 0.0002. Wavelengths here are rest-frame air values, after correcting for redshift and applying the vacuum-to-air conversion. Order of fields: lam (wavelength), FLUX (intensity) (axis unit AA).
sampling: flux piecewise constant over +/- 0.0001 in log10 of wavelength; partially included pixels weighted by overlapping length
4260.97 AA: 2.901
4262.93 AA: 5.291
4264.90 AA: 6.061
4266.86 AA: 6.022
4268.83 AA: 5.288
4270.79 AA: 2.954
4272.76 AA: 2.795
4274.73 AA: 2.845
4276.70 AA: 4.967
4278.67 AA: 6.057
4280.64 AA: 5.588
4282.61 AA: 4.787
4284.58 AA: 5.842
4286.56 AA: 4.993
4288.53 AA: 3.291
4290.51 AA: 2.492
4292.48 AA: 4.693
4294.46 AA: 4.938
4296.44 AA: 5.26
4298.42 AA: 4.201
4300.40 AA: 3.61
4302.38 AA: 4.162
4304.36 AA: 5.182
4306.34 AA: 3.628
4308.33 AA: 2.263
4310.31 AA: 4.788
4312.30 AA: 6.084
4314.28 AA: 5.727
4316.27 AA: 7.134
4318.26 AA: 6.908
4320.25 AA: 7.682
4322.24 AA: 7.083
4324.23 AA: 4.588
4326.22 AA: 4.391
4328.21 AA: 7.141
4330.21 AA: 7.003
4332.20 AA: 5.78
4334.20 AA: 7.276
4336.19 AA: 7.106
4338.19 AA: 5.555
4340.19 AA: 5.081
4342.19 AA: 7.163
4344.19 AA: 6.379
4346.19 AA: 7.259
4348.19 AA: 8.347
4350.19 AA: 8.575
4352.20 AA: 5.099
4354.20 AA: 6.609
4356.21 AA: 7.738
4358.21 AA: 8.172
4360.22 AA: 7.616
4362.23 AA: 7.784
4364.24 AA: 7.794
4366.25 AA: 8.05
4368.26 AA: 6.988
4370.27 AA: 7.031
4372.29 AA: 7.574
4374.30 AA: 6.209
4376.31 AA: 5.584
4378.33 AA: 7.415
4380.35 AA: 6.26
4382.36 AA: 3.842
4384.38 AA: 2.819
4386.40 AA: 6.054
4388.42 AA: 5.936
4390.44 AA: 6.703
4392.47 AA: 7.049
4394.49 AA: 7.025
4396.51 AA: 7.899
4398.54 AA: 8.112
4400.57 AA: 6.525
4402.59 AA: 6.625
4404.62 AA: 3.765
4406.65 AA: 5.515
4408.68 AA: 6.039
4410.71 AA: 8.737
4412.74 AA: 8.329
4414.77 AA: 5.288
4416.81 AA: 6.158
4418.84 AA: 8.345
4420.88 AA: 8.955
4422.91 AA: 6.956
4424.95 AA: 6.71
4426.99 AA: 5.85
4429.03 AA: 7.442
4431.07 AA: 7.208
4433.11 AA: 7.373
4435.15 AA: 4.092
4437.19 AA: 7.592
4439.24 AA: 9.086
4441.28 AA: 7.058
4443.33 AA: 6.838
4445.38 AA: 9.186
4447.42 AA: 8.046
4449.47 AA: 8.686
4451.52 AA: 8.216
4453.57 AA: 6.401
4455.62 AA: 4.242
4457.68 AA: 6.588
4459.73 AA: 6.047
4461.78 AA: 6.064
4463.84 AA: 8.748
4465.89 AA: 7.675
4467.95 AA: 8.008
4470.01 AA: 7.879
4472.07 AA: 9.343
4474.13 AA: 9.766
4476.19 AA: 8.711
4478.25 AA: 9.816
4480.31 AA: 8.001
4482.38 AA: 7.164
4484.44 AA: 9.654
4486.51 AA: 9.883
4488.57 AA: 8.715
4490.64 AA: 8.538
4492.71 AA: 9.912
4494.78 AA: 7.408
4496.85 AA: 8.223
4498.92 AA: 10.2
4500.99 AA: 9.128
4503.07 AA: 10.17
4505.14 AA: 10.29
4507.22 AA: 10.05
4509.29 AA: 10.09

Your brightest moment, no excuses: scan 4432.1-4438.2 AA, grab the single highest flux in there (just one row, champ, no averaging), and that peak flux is 7.592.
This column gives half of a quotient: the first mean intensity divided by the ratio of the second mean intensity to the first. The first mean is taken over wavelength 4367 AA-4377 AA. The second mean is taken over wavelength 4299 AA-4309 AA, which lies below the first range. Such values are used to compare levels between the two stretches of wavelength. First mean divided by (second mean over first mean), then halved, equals 5.9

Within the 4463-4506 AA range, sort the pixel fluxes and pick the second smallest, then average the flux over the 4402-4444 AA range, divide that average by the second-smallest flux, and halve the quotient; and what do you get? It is 0.463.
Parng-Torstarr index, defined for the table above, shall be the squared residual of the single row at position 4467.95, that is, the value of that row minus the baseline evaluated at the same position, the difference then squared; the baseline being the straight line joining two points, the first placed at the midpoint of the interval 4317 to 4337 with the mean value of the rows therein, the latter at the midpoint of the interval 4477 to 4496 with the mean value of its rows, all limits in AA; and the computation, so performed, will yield 0.26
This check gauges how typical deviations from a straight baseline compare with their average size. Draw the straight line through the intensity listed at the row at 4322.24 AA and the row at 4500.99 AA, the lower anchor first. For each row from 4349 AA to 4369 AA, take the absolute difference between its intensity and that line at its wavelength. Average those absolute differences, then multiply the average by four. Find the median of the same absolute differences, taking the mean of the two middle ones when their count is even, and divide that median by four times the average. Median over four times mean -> 0.195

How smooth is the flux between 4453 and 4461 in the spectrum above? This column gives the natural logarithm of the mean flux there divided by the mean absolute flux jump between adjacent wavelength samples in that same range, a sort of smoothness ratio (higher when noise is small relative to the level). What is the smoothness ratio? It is 1.2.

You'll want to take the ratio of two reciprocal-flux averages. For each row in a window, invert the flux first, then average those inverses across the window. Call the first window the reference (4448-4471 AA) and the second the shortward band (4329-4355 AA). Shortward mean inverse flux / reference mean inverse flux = 1.05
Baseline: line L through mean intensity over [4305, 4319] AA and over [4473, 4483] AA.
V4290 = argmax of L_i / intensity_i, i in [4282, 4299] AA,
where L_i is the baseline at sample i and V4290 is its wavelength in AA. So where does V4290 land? 4290.51 AA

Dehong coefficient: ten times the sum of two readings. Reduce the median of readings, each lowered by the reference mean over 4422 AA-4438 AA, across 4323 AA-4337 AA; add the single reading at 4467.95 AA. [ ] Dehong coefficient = 84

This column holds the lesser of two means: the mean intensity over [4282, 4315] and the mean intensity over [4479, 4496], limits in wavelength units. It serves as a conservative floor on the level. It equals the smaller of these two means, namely 4.5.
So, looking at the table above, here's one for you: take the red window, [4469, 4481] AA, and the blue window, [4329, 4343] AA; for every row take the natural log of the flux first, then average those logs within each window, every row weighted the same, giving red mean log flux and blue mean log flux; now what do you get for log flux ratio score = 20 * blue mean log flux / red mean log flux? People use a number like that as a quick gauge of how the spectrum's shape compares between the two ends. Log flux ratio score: 16.9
